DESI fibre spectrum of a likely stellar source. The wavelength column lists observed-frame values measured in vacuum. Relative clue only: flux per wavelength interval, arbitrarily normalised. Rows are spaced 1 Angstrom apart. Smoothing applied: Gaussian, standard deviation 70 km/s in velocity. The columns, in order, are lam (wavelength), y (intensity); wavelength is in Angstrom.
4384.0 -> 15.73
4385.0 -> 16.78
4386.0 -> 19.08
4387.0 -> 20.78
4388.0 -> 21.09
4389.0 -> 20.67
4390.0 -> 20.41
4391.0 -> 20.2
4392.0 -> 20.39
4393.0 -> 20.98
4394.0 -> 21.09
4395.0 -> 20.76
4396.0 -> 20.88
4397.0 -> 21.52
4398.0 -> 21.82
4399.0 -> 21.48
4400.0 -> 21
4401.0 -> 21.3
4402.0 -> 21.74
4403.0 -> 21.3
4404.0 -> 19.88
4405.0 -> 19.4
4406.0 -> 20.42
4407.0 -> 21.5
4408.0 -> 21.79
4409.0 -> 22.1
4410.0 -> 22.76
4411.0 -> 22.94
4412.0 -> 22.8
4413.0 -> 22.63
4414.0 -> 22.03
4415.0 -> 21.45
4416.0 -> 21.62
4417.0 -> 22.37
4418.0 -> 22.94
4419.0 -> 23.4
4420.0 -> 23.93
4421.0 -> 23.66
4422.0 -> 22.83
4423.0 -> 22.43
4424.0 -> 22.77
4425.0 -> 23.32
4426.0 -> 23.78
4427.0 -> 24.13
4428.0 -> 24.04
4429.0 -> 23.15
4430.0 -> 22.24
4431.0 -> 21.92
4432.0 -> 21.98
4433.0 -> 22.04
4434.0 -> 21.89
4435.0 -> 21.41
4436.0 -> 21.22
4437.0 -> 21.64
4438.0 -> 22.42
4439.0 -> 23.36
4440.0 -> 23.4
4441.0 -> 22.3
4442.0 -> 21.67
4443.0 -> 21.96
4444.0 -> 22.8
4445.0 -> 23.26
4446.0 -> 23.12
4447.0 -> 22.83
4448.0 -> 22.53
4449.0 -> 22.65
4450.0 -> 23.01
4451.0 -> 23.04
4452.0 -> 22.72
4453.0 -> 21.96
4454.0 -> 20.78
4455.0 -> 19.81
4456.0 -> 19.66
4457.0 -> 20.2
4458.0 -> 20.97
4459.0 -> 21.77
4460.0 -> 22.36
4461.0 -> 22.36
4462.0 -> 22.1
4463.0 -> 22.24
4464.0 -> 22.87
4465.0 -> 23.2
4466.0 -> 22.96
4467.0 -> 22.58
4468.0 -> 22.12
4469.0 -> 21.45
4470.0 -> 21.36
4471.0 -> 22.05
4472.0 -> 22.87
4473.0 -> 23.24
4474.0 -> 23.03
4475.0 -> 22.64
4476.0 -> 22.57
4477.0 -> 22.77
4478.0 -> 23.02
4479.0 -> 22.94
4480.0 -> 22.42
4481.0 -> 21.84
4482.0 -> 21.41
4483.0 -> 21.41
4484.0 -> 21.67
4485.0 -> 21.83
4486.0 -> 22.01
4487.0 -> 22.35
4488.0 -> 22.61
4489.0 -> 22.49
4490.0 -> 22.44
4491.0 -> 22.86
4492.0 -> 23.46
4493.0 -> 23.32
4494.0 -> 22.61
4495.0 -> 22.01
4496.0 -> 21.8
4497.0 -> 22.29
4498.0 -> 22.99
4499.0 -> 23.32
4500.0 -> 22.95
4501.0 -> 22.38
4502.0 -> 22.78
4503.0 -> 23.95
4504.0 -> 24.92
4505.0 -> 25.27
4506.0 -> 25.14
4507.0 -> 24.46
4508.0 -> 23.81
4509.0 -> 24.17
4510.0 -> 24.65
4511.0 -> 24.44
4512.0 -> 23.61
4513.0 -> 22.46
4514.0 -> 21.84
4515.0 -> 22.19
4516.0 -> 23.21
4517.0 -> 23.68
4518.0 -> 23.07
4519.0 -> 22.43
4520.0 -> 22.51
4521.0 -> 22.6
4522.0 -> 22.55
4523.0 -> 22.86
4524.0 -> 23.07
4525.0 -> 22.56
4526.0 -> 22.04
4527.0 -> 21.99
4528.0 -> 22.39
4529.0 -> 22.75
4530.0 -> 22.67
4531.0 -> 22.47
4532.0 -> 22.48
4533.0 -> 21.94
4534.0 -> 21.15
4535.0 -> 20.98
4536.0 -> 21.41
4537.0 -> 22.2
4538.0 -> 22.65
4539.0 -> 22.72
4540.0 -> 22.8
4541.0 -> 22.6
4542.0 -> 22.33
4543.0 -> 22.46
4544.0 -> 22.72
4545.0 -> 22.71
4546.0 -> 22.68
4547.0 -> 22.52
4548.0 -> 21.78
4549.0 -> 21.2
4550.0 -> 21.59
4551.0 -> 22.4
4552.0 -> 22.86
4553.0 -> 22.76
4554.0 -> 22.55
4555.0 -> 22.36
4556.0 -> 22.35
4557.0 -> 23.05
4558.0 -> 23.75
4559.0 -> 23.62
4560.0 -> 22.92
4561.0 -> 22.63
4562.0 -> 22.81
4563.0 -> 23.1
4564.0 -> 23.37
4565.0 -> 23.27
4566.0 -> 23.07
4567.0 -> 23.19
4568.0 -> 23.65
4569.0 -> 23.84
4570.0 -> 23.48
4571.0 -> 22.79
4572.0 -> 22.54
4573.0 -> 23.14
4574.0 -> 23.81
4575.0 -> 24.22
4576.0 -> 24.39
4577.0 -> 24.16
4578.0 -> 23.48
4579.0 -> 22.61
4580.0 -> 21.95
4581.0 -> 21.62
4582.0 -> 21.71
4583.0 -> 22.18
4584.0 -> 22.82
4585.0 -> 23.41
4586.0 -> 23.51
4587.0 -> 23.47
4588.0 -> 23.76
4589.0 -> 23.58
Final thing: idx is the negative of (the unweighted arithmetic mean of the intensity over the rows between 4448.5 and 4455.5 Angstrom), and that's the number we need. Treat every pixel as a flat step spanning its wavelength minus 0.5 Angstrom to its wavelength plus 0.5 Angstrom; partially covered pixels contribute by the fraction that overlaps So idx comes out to -22.0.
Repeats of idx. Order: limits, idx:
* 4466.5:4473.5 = -22.2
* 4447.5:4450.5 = -22.7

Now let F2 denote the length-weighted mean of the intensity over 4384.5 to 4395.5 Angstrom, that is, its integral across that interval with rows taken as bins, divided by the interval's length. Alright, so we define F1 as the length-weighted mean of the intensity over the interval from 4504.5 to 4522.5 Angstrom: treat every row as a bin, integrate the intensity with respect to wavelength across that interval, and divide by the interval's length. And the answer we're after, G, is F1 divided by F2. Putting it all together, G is 1.16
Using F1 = 23.4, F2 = 20.2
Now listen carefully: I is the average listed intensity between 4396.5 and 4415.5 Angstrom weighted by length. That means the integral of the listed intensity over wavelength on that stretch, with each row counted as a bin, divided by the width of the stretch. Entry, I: 21.6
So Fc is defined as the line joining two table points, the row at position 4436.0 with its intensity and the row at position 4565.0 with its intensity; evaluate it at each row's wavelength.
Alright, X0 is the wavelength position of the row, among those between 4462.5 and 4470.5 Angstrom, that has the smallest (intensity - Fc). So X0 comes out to 4470.0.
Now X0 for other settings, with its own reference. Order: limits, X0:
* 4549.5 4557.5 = 4550.0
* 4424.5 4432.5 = 4431.0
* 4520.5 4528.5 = 4527.0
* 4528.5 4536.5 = 4535.0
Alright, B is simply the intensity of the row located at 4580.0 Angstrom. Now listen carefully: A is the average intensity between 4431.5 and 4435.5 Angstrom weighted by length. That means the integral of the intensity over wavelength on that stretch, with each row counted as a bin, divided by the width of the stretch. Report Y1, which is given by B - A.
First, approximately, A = 21.8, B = 21.95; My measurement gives 0.12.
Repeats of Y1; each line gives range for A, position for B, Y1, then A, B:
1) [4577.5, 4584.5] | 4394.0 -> -1.25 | 22.3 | 21.09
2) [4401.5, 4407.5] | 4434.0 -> 1.18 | 20.7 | 21.89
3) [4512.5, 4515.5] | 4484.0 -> -0.49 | 22.2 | 21.67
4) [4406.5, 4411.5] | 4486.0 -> -0.21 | 22.2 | 22.01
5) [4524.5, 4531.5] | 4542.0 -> -0.08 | 22.4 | 22.33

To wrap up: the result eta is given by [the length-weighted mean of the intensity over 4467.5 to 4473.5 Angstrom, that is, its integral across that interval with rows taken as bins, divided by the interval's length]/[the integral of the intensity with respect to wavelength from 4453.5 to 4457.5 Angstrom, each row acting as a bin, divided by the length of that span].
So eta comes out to 1.103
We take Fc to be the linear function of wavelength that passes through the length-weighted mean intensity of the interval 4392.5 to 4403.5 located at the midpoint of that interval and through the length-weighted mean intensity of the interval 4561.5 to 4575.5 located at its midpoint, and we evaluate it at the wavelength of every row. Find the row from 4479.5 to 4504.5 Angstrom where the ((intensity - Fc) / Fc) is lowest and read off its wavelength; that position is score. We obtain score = 4483.0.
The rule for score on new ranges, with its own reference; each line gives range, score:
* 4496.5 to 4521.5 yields 4514.0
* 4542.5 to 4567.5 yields 4549.0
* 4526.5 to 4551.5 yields 4535.0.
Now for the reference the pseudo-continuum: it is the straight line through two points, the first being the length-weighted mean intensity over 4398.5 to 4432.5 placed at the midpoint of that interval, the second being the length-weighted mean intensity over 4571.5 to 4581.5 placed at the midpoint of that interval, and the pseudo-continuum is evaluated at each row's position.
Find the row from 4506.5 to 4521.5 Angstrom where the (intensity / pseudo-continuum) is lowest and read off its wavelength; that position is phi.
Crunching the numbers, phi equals 4514.0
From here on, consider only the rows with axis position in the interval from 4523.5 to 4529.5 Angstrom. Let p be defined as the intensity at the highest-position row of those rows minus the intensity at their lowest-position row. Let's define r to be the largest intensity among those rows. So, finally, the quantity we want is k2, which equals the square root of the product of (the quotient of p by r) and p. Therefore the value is 0.07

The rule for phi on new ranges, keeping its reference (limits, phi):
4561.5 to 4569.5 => 4562.0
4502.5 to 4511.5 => 4508.0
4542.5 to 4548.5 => 4548.0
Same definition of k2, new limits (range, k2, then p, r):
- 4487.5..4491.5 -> 0.05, 0.25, 22.86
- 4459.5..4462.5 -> 0.05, -0.26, 22.36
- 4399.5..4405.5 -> 0.34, -1.60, 21.74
